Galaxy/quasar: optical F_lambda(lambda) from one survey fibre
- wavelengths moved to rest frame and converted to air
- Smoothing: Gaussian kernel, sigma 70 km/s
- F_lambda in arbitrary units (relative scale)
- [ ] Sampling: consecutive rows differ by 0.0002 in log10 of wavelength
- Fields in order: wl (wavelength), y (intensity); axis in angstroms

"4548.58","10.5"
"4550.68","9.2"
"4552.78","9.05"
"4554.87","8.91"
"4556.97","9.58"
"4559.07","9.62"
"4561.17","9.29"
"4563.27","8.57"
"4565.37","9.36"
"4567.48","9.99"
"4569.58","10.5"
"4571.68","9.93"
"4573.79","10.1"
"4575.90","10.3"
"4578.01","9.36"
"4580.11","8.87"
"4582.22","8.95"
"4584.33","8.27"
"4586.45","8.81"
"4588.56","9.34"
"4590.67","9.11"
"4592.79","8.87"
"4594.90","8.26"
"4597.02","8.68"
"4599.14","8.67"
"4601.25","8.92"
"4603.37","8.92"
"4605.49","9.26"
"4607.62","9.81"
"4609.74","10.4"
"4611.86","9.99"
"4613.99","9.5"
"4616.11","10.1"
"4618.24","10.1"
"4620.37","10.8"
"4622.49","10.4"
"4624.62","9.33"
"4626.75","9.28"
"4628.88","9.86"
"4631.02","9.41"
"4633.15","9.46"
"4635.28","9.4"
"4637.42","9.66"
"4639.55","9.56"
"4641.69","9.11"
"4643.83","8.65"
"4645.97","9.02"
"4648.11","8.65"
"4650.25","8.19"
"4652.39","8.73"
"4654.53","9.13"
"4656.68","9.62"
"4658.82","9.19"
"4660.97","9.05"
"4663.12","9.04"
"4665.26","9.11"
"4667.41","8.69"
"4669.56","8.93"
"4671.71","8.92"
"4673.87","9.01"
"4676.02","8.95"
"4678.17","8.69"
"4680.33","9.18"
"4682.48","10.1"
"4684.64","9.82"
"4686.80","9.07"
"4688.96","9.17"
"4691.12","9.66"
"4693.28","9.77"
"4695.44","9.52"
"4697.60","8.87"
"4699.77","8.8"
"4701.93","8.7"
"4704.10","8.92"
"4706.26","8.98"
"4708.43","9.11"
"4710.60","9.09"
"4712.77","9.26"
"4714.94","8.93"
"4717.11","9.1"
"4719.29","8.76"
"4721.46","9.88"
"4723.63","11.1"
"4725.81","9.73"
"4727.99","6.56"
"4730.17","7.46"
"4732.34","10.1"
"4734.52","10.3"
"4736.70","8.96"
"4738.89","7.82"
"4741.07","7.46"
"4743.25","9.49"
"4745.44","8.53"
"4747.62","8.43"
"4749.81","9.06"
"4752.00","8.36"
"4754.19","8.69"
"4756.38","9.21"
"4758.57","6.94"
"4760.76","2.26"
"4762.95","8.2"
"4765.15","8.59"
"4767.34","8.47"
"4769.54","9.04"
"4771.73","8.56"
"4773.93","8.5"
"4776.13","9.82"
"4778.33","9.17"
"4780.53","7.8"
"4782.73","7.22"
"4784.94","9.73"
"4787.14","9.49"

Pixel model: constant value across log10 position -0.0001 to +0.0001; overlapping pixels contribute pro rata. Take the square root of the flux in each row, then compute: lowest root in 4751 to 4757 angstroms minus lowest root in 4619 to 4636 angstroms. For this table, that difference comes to -0.15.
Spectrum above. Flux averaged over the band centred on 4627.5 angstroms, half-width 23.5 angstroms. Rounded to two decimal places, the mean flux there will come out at 9.54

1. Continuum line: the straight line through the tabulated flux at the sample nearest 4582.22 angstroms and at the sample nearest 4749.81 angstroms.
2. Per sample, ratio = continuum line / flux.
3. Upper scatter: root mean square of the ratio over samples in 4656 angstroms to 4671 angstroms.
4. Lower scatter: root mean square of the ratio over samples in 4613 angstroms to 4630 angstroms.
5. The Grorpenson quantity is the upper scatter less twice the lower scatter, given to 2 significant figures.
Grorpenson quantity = -0.82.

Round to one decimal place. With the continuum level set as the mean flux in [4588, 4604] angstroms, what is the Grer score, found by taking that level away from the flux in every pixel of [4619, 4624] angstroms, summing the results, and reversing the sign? -3.5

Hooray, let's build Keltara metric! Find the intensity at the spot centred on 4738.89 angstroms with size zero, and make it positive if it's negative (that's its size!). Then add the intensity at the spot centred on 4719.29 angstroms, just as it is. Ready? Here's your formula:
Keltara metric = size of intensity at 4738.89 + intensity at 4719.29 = 16.6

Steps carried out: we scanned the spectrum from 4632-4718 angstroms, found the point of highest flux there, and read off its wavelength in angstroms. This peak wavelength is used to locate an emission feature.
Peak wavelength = 4682.48 angstroms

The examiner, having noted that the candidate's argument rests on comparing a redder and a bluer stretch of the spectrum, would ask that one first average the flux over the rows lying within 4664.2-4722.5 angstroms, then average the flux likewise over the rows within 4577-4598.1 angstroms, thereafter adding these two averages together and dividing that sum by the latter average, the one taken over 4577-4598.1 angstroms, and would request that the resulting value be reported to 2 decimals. 2.03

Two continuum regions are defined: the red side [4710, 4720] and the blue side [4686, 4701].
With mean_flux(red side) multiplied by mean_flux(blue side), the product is 83.7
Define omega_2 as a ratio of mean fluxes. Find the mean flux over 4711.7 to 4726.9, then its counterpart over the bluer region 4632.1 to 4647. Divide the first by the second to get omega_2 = 1.03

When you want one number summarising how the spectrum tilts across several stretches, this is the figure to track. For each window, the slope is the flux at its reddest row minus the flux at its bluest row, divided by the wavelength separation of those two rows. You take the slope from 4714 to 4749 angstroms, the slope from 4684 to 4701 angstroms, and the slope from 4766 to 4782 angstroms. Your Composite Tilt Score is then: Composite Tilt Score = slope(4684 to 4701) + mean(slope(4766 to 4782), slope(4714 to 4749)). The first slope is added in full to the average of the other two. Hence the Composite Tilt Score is -0.10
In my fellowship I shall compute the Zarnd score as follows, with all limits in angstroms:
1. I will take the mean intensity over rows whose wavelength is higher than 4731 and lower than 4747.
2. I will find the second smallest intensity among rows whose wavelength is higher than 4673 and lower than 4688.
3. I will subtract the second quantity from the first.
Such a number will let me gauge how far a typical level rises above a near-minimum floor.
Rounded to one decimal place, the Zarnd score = 0.0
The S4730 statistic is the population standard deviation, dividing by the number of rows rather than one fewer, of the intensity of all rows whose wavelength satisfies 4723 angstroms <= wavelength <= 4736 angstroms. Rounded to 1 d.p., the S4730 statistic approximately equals 1.6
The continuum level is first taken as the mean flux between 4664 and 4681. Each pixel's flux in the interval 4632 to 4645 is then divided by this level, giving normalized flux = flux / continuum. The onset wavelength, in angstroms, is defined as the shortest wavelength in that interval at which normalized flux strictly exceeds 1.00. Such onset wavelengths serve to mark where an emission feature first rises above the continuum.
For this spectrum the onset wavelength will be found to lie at 4633.15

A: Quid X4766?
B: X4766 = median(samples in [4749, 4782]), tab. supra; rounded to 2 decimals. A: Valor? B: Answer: 8.56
